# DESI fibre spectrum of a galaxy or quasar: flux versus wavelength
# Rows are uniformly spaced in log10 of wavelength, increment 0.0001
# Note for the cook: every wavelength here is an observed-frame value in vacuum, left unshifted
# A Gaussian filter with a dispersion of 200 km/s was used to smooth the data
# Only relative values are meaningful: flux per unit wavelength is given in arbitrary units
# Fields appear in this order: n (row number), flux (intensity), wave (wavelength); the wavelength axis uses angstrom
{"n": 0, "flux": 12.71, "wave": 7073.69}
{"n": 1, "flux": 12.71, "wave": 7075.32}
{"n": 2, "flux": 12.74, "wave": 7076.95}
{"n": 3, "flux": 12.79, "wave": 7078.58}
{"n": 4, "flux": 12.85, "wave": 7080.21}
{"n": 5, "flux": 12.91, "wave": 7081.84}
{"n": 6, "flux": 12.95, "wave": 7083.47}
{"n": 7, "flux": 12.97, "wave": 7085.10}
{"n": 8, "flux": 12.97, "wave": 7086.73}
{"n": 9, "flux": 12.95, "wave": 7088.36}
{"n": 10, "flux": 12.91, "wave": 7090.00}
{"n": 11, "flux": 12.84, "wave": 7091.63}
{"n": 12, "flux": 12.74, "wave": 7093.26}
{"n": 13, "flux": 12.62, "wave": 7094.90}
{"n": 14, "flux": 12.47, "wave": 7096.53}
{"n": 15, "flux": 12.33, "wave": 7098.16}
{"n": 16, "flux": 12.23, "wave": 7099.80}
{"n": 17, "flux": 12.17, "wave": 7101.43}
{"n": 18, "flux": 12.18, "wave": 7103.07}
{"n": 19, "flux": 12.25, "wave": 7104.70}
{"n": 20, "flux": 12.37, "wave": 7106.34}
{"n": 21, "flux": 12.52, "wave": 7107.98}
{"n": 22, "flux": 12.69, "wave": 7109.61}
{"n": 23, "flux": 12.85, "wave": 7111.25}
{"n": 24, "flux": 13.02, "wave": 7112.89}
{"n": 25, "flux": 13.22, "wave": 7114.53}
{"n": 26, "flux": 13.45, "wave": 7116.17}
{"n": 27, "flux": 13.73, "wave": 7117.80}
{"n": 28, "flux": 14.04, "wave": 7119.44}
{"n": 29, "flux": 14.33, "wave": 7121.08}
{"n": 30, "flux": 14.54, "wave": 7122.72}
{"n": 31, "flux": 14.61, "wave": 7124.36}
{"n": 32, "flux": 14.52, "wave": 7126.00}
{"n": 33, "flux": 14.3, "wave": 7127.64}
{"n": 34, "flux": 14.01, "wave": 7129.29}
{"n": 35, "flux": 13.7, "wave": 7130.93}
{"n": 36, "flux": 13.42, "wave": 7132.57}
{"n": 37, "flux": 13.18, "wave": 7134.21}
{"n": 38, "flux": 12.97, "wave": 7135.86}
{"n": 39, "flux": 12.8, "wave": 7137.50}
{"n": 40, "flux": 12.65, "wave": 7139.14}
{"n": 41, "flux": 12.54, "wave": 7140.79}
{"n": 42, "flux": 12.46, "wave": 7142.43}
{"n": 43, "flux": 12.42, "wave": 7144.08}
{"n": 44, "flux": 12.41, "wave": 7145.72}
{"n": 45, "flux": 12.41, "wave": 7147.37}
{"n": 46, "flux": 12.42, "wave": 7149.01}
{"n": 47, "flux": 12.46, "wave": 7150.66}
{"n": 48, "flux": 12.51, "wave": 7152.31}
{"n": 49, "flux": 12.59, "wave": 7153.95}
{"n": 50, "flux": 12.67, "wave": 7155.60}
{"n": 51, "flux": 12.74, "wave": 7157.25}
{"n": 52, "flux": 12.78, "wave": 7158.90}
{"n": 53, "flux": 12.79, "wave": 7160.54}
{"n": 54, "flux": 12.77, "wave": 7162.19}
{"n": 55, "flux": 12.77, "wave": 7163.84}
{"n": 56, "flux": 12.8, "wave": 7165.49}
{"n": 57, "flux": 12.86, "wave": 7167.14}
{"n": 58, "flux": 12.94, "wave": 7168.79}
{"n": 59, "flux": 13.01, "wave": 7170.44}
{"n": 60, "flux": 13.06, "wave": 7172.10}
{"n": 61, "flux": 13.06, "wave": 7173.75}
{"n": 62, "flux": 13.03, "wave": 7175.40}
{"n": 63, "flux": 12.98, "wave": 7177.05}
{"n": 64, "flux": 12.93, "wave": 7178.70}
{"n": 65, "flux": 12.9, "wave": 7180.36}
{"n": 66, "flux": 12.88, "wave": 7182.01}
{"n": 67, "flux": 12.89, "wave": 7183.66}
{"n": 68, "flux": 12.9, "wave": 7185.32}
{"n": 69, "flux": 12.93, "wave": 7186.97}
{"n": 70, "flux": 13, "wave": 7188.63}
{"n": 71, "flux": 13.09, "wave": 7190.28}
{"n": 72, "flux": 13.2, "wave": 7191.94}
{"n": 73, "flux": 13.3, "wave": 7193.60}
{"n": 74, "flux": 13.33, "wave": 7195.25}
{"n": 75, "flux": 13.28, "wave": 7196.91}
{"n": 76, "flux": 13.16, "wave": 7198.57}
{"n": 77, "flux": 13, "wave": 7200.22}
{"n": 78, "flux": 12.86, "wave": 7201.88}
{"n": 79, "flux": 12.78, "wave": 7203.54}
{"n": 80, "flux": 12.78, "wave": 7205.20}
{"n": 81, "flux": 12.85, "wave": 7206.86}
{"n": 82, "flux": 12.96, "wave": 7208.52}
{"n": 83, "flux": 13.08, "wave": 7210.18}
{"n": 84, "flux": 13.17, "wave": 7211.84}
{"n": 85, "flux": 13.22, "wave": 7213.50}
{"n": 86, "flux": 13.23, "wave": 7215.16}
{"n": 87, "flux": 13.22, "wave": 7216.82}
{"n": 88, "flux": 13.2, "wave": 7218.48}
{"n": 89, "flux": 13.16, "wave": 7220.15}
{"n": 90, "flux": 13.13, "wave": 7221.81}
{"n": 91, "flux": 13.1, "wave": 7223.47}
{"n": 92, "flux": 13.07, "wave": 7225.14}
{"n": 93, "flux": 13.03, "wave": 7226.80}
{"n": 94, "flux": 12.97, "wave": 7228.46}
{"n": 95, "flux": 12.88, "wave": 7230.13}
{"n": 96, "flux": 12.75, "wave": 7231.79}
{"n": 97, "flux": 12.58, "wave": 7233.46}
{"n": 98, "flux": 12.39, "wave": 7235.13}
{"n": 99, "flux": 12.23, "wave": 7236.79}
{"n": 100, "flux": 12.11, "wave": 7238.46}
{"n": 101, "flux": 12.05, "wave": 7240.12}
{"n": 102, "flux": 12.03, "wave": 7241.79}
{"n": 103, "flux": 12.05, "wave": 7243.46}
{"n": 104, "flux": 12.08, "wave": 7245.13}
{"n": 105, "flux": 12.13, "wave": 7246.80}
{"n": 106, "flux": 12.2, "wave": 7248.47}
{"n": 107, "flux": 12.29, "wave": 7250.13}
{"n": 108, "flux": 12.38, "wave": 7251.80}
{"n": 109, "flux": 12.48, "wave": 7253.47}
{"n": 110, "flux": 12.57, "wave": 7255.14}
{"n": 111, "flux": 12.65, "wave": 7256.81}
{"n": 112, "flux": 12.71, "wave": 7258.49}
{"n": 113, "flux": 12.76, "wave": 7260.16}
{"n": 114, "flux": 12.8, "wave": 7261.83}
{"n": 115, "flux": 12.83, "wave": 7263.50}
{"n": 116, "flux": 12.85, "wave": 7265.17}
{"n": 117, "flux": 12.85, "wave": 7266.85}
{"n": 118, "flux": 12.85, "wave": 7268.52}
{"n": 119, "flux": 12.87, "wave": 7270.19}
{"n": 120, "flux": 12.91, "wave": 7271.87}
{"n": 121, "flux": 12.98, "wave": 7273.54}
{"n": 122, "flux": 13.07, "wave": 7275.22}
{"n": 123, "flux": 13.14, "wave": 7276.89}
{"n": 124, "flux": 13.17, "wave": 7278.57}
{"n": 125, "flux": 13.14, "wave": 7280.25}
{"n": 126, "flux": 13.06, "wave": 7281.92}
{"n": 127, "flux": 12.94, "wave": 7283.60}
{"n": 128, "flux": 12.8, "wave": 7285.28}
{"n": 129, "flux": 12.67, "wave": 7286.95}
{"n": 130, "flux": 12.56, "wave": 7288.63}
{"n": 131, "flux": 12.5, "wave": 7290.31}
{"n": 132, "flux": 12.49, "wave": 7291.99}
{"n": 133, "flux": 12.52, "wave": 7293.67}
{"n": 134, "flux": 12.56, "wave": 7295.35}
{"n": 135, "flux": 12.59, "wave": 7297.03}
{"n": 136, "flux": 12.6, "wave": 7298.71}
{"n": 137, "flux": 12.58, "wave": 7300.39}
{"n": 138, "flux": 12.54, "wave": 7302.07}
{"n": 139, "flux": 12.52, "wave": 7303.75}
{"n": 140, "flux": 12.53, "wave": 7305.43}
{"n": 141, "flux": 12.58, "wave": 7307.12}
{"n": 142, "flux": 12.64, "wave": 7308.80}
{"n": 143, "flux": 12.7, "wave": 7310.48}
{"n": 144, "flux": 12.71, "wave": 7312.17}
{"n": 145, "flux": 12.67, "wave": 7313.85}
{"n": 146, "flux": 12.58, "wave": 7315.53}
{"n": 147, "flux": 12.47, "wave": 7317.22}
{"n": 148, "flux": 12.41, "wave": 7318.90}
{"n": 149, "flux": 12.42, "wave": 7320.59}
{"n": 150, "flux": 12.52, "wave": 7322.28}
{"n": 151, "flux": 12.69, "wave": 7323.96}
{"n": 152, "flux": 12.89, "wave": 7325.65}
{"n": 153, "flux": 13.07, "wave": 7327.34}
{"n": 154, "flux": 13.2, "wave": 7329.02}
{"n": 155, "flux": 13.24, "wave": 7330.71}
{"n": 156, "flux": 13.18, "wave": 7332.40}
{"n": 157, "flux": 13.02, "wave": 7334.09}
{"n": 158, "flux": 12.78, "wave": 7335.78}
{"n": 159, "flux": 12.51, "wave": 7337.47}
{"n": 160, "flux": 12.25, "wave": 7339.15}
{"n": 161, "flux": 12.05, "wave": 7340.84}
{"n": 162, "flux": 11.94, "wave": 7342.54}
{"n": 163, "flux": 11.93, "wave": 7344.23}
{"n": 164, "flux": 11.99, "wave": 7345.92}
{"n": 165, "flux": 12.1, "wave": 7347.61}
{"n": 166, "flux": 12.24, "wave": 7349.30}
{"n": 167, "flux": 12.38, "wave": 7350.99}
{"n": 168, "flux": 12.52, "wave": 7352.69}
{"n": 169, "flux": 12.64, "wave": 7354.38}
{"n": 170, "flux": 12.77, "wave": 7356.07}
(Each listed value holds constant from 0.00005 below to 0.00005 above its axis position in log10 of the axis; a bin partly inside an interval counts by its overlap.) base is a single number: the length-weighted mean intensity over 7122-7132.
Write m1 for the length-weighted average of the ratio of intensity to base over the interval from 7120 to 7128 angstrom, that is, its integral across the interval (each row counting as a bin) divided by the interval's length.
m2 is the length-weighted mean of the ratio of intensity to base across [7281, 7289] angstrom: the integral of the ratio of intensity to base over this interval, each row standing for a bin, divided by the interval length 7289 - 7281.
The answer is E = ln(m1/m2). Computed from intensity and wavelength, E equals 0.12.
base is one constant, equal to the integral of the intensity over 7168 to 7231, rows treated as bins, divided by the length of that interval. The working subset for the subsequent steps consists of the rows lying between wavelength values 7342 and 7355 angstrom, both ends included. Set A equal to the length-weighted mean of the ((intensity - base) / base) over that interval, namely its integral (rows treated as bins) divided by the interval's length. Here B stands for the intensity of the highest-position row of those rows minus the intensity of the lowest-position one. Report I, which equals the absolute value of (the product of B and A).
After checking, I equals 0.044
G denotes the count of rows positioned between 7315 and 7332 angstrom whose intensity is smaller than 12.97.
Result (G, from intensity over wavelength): 7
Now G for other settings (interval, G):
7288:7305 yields 10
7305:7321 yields 10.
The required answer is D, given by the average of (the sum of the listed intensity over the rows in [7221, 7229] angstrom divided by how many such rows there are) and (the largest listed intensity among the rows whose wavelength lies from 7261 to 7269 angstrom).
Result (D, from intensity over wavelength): 13.0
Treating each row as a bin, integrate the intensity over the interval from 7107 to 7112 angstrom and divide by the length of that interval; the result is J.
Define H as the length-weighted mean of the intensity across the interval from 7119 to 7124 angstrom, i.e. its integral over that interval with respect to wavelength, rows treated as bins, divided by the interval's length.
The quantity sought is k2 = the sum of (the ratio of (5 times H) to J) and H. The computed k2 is 20.0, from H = 14.4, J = 12.7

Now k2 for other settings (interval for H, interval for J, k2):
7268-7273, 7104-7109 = 18.1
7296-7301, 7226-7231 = 17.4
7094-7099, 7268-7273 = 17.3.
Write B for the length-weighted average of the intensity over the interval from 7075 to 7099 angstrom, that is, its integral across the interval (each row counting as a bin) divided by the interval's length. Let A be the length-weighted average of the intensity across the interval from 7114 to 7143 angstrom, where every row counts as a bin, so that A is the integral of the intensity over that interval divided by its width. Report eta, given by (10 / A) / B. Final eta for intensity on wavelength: 0.0575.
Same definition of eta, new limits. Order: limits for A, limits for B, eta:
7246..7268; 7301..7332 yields 0.0626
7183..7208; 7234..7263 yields 0.0622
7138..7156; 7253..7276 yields 0.0625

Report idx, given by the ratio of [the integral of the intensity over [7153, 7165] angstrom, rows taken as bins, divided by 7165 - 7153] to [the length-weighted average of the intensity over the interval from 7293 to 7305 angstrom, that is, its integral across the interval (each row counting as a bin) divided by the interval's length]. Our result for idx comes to 1.01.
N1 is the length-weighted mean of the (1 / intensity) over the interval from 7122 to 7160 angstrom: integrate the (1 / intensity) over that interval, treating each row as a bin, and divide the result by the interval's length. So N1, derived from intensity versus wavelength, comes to 0.0767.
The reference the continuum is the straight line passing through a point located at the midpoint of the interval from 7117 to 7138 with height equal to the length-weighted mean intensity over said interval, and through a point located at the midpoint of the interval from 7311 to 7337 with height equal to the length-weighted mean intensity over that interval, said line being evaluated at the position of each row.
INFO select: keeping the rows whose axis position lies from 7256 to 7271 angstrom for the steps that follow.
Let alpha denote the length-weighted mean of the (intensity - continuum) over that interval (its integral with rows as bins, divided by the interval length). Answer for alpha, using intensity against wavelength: -0.3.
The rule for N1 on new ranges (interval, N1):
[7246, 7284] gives 0.0784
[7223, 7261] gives 0.0801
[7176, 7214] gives 0.0768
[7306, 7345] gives 0.0792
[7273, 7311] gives 0.0786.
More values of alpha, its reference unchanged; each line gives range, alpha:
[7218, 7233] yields -0.3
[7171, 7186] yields -0.6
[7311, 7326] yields -0.2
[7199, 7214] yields -0.5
